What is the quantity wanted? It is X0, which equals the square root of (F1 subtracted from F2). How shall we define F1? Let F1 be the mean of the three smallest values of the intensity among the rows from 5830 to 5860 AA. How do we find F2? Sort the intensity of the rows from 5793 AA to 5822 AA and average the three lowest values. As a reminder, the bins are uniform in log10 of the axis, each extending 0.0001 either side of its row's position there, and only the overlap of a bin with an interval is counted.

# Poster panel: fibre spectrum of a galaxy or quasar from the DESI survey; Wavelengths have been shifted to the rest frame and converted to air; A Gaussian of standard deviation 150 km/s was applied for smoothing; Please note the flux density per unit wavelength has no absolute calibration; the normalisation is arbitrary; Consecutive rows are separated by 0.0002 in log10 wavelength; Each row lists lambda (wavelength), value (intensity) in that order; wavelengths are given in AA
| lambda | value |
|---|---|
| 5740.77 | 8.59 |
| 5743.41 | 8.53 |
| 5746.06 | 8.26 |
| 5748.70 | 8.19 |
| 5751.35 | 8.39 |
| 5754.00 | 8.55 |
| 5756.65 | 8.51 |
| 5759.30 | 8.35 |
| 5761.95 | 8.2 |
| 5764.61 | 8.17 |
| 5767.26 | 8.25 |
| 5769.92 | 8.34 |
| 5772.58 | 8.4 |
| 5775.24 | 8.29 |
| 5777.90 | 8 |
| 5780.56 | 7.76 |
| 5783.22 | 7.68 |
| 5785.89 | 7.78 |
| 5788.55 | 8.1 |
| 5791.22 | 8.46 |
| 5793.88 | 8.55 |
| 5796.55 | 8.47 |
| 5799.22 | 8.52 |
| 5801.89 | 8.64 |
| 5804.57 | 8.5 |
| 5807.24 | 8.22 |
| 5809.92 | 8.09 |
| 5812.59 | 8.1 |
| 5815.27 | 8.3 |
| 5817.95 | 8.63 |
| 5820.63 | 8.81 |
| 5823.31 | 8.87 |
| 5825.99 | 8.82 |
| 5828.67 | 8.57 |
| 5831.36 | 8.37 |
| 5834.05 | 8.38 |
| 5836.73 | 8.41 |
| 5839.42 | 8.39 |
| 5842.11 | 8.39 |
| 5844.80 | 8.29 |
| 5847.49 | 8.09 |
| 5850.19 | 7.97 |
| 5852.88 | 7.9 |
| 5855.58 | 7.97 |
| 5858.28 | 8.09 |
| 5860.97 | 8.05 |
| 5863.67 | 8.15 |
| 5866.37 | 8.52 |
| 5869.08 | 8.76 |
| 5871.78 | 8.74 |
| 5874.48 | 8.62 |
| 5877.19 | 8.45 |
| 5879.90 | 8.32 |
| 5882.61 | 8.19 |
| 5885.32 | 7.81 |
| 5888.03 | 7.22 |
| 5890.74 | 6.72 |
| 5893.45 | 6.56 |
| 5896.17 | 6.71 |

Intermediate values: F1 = 7.95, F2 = 8.14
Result 0.436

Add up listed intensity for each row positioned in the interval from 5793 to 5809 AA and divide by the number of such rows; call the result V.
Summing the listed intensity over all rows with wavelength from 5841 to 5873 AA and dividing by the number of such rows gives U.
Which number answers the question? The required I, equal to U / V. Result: 0.97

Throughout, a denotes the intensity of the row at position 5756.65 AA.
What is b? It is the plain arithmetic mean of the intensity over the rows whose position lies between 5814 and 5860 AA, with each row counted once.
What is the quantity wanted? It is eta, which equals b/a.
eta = 0.98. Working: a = 8.51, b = 8.37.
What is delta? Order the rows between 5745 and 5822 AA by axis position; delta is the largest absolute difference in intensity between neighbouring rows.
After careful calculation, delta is 0.36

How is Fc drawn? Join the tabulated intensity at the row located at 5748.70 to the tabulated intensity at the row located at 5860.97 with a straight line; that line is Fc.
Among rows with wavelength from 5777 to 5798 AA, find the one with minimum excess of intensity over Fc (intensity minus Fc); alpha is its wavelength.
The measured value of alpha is 5783.22 AA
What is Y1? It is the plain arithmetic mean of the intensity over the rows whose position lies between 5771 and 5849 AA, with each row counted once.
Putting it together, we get 8.34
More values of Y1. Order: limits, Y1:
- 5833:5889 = 8.22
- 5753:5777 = 8.34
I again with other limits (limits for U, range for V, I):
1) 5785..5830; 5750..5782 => 1.02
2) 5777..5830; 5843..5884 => 1.01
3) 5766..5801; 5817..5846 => 0.96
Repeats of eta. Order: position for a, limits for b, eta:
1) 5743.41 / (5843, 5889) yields 0.96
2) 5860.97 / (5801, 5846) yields 1.05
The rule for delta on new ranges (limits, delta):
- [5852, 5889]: 0.59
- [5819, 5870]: 0.37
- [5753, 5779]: 0.29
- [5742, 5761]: 0.27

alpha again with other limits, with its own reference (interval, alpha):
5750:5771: 5764.61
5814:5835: 5815.27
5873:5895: 5893.45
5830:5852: 5850.19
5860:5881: 5860.97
